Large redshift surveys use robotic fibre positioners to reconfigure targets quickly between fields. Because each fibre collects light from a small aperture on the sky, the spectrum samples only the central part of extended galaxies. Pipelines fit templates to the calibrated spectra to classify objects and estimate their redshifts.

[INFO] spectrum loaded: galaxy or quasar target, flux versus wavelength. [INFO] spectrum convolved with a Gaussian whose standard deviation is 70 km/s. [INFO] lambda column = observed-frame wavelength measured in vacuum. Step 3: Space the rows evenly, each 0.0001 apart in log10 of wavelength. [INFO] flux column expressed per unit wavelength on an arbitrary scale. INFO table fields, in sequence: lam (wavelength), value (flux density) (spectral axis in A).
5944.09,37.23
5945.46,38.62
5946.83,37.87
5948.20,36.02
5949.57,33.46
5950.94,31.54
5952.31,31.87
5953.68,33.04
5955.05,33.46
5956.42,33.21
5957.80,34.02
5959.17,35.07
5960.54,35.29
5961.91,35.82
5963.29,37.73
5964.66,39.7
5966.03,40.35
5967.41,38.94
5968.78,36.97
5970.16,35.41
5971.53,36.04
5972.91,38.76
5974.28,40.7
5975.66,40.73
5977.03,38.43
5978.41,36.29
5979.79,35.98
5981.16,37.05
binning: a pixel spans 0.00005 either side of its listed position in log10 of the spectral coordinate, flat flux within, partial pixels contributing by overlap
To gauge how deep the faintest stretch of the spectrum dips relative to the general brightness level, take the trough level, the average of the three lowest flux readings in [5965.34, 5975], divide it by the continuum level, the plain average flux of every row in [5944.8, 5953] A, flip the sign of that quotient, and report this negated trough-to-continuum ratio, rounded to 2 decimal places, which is -1.04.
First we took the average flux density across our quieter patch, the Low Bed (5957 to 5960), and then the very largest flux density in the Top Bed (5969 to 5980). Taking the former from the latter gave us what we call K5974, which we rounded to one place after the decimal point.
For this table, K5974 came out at 6.2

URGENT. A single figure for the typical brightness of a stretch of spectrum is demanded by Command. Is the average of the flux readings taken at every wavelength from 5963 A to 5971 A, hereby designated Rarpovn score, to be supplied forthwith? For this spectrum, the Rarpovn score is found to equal 38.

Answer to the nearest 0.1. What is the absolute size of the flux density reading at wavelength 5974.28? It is 40.7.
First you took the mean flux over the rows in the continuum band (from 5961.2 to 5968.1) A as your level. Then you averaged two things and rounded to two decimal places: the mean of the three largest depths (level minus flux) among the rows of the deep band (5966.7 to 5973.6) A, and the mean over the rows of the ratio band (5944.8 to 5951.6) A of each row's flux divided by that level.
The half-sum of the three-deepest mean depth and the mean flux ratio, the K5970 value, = 1.64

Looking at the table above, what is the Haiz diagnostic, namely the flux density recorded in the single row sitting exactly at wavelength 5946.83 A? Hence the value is 37.87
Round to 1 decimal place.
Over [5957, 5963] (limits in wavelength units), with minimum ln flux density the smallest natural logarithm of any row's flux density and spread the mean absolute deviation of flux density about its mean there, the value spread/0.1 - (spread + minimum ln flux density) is 1.1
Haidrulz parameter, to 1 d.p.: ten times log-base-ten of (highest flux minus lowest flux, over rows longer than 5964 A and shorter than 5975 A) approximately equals 7.2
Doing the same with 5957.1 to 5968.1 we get 8.0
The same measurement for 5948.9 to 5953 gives 2.8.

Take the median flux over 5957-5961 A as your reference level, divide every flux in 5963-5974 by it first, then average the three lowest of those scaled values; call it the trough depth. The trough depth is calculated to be 1.031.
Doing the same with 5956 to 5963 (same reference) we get 0.972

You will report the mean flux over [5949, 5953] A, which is 32.3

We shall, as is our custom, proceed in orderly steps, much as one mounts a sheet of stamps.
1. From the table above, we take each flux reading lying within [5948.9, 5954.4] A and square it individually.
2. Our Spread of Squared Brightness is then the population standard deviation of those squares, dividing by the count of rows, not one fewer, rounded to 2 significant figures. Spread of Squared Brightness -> 52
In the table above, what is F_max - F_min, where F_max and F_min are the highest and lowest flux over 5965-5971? 4.9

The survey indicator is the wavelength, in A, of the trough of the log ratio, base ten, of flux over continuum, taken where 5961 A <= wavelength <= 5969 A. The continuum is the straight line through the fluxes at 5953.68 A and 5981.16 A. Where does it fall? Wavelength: 5961.91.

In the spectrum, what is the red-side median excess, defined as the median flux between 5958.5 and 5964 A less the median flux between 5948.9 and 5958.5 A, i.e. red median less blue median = 2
